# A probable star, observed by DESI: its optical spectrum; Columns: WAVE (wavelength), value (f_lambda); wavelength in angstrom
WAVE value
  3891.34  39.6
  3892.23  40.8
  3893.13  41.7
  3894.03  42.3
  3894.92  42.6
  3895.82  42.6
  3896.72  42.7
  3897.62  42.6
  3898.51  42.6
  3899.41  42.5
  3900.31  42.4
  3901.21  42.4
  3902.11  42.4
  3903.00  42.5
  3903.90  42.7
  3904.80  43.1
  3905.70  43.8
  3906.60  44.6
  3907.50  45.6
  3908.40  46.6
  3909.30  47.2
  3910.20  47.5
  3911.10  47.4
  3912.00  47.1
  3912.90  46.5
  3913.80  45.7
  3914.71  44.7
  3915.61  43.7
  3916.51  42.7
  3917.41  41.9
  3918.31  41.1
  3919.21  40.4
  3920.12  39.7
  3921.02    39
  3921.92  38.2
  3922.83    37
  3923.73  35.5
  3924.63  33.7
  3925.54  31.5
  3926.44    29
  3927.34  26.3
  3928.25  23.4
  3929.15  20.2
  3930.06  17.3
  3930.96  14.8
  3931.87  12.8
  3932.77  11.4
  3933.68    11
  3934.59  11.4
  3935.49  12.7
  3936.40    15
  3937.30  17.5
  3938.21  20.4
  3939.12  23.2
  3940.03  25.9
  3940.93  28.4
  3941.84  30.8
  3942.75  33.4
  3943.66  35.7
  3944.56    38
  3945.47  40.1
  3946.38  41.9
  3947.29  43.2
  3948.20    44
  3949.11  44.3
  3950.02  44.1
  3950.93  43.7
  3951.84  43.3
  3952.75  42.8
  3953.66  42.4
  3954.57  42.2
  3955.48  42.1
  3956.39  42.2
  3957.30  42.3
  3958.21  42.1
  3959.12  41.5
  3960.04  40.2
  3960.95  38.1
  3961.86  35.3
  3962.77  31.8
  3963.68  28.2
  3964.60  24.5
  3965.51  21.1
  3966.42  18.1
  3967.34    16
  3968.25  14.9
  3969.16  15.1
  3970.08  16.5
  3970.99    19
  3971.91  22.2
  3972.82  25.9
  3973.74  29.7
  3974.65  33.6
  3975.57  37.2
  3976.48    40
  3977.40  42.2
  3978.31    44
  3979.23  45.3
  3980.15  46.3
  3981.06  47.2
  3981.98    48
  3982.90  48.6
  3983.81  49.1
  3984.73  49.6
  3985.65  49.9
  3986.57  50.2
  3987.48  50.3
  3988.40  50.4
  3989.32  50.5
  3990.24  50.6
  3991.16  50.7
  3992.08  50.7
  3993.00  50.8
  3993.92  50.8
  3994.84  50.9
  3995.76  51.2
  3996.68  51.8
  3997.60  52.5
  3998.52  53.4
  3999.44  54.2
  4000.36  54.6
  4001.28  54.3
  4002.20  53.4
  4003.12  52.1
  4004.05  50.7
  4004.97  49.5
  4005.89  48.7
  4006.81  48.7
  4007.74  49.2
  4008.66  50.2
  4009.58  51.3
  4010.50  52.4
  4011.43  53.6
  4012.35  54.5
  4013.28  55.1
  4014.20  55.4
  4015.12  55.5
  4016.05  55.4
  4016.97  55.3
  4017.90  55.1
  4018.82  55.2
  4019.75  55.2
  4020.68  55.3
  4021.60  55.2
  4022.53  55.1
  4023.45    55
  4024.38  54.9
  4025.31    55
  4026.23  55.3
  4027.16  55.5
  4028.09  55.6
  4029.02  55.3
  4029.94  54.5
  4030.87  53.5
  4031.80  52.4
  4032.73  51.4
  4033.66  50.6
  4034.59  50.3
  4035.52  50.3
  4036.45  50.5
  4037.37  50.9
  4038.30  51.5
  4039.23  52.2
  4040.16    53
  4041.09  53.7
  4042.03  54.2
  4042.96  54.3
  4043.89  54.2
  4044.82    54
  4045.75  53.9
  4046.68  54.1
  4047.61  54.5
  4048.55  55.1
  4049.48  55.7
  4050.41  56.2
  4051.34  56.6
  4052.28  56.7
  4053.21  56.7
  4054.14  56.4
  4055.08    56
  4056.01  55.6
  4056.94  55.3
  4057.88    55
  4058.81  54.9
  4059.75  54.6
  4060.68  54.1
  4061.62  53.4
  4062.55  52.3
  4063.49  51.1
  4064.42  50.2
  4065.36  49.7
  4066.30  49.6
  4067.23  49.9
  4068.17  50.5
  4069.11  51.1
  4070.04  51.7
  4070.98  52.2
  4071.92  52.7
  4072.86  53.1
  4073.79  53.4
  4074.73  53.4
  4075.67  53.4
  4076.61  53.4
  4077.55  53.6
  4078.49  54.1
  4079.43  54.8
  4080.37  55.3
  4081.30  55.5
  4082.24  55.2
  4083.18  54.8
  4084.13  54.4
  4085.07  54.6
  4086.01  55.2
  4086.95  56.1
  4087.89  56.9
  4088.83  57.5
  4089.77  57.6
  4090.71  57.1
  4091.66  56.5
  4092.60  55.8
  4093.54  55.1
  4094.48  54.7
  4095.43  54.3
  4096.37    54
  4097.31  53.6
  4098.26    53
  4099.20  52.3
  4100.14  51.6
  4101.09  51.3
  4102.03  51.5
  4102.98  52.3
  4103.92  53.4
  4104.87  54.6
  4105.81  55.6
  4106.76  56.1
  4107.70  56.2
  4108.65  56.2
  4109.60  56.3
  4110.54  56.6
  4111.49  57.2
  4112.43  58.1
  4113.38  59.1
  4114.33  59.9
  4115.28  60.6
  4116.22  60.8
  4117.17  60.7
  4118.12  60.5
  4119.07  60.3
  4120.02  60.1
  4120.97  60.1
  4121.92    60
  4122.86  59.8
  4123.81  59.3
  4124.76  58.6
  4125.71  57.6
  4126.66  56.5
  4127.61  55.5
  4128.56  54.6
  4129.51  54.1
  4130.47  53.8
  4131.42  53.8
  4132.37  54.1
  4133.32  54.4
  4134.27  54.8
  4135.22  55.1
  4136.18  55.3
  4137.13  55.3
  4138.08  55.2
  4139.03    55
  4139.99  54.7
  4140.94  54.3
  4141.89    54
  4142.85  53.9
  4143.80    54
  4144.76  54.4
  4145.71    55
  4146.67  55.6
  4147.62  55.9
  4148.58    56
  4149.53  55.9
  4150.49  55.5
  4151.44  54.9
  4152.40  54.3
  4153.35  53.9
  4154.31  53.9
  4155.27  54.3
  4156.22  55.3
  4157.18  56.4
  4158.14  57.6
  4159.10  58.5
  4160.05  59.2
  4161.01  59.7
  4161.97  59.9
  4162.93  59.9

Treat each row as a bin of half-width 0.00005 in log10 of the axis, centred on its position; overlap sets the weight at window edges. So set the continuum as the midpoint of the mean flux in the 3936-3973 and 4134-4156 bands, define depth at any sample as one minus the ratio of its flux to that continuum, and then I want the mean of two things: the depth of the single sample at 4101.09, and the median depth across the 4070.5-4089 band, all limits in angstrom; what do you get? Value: -0.22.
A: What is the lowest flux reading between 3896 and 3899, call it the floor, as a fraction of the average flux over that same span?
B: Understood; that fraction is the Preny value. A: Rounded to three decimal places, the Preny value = 0.999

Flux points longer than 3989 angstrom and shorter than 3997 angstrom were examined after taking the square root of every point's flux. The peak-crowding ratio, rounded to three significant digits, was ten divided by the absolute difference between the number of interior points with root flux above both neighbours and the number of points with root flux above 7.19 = 10.0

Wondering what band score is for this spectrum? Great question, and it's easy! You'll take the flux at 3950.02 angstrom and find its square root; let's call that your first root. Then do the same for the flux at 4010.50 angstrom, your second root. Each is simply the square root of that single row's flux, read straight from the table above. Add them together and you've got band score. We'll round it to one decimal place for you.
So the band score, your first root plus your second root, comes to 13.9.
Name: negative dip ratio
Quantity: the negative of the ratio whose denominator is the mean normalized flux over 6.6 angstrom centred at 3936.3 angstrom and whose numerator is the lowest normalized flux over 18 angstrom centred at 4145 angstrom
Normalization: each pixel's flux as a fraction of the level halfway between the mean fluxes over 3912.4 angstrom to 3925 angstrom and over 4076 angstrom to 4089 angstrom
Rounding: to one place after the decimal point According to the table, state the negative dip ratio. -3.4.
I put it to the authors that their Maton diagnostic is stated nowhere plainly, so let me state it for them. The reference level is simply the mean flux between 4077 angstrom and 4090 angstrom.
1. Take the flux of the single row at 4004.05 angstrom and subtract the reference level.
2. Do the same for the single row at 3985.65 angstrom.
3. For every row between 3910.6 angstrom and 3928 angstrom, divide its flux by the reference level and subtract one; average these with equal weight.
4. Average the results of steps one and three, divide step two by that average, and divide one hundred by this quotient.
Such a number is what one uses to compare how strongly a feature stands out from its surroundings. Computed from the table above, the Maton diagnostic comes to 45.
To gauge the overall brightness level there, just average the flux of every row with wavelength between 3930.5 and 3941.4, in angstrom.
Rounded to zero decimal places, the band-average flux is 17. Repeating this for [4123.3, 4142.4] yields 55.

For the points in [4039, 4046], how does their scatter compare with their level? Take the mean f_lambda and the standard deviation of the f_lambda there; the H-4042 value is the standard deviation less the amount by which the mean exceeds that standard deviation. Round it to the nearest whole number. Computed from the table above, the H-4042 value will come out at -52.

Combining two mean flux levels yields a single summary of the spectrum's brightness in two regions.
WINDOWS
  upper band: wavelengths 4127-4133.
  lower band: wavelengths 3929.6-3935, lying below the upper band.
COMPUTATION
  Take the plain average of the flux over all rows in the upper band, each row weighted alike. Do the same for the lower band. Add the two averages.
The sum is 67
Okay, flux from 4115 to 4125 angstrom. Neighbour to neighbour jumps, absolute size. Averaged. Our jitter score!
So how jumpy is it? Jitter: 0.24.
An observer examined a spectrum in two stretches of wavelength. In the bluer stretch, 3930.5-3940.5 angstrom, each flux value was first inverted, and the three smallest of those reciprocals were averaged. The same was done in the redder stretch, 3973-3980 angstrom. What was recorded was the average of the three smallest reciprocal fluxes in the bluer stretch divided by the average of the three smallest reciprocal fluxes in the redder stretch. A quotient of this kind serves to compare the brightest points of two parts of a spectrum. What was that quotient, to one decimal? 1.9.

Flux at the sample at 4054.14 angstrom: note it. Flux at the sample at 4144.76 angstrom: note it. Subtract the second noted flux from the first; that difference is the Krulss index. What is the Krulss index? 2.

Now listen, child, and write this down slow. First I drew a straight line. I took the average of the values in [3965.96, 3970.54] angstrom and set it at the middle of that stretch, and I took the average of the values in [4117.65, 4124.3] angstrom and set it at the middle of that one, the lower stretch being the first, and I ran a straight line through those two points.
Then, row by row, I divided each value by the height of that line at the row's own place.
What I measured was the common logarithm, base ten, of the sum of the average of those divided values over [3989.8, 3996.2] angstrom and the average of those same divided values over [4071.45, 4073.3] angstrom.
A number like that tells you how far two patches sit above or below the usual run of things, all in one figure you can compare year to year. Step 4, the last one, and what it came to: 0.523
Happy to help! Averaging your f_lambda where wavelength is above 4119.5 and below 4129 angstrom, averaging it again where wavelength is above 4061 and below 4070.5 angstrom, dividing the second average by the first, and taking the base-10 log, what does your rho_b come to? -0.058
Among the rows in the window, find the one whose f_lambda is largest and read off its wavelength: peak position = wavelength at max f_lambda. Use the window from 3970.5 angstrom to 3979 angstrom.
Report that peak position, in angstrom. 3978.31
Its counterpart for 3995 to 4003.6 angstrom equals 4000.36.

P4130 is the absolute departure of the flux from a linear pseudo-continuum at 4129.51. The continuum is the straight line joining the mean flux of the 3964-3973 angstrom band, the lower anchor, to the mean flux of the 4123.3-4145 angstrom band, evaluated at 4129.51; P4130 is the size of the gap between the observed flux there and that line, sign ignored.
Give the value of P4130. 0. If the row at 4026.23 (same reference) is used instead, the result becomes 24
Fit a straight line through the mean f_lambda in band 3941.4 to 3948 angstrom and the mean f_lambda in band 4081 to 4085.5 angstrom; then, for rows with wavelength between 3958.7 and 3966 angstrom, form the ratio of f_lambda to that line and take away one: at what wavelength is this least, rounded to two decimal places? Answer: 3965.51 angstrom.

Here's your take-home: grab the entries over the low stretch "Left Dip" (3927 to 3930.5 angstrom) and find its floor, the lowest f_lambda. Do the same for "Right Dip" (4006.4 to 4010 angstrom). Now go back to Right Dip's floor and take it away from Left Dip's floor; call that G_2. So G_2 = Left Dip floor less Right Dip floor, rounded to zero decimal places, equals -31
